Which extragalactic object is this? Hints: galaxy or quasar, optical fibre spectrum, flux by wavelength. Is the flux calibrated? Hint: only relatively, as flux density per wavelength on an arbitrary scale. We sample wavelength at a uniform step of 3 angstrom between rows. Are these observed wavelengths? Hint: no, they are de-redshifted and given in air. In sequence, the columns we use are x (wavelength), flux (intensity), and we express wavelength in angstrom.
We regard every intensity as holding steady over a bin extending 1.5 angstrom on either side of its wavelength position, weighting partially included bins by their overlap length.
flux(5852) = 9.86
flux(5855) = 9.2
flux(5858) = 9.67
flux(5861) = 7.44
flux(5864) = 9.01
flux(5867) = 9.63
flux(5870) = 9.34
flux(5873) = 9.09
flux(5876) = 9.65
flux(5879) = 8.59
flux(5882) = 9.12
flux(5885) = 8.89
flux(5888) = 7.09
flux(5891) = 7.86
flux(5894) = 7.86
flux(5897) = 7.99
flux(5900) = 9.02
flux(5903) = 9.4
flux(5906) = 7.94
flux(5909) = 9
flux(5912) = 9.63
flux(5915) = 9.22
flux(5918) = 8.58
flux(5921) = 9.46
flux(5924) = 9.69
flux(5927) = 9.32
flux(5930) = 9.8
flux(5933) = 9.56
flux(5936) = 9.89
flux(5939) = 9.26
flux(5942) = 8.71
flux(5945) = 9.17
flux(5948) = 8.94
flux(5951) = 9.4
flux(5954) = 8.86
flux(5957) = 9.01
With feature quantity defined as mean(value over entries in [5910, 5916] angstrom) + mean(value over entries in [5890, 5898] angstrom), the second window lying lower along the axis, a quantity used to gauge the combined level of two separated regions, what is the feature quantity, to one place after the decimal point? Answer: 17.3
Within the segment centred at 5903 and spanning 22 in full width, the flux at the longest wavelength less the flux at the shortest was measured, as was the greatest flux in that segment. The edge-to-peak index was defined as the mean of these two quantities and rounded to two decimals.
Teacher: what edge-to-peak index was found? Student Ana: 5.70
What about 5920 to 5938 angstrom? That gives 5.16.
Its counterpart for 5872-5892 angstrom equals 4.21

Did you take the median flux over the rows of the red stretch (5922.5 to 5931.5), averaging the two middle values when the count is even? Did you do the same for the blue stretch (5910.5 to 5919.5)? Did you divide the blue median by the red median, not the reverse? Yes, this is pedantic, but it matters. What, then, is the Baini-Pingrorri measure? 0.951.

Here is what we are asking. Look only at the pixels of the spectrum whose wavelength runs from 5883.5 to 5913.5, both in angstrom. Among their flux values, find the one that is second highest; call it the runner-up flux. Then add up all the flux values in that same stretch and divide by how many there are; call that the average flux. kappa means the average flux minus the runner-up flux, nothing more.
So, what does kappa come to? -0.93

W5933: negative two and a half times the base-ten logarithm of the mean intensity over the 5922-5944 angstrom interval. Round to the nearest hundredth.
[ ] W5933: -2.44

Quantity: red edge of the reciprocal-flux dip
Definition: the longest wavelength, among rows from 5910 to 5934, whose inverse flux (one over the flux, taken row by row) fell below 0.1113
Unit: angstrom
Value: 5933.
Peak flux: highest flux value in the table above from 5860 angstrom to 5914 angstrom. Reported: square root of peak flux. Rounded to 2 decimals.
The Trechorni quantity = 3.11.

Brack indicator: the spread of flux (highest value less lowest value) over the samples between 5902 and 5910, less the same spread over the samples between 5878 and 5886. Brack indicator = 0.93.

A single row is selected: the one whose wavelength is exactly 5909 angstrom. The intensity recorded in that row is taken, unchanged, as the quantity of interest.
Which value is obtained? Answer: 9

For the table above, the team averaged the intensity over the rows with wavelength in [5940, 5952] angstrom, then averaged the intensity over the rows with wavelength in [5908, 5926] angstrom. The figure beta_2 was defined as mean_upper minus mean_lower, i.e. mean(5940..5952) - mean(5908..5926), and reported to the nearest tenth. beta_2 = -0.2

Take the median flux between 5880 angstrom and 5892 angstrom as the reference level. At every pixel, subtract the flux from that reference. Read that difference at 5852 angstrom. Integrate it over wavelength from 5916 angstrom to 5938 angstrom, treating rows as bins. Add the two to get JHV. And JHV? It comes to -25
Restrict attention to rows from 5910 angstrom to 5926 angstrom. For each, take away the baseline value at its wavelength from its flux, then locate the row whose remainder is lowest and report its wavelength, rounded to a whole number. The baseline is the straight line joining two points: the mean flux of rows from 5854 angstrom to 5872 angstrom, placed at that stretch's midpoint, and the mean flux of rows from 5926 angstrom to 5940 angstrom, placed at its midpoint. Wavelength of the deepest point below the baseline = 5918 angstrom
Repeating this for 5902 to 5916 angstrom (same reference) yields 5906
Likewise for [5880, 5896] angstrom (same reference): 5888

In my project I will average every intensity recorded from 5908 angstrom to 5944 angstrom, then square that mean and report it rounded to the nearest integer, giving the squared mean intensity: 87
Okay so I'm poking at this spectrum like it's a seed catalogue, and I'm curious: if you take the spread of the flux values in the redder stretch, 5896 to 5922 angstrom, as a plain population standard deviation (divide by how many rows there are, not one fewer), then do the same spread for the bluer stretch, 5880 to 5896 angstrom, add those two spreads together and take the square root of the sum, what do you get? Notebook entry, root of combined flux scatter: 1.15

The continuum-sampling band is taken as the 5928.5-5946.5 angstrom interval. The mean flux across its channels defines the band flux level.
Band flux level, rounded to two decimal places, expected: 9.40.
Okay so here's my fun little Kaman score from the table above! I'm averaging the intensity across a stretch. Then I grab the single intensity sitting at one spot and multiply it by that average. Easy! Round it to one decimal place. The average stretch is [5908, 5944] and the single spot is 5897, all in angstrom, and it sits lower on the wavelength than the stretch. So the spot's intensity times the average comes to 74.7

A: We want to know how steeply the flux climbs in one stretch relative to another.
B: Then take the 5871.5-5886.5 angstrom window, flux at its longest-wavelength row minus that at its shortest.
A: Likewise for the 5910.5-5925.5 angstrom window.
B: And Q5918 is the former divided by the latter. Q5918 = -3.3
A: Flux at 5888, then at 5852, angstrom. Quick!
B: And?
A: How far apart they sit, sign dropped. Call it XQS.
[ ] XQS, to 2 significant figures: 2.8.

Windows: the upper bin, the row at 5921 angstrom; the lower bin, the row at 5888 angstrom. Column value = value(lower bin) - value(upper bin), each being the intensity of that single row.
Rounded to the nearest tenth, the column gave -2.4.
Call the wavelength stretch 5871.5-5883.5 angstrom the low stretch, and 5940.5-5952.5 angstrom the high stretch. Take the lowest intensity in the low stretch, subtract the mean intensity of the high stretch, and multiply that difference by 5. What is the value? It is -2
